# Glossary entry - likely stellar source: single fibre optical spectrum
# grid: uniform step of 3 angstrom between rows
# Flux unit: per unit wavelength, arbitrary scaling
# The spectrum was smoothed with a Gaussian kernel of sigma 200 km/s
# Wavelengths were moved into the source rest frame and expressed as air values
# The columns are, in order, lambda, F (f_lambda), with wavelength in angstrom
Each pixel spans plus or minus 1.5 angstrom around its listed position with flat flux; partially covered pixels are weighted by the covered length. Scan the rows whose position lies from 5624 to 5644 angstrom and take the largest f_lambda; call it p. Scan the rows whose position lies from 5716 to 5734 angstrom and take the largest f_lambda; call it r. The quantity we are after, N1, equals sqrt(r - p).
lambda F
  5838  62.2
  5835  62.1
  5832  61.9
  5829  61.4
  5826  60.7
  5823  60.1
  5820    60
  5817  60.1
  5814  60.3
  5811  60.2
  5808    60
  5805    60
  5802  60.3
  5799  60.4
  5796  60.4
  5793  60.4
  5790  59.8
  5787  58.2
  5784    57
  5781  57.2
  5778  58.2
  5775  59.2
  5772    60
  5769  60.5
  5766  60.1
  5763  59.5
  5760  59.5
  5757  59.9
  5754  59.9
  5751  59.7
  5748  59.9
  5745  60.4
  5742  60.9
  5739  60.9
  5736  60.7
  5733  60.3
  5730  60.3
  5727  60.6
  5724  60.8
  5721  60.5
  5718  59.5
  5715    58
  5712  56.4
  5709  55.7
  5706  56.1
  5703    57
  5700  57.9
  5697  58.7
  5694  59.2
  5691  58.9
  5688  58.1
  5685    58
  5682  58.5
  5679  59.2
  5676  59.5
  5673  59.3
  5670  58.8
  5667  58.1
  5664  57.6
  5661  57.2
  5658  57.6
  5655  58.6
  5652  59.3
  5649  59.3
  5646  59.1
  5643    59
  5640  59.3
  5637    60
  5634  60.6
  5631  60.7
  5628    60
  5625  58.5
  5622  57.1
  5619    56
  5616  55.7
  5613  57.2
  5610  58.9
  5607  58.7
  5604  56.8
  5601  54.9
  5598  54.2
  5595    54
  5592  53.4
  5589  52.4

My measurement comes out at 0.3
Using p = 60.7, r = 60.8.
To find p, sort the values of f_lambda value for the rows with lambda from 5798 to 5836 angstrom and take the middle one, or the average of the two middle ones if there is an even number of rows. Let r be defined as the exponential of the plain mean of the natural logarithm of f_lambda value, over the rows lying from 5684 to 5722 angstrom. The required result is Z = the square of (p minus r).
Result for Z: 5.4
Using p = 60.3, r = 58.0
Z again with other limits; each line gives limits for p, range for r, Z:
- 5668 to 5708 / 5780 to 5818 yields 0.7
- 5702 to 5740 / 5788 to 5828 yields 0.0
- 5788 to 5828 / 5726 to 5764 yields 0.0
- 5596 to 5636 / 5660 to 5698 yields 1.8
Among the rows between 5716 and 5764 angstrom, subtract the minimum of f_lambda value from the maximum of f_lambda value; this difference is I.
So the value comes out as 1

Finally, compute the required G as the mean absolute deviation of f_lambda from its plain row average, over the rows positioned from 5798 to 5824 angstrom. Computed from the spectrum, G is 0.13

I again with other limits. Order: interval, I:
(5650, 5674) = 2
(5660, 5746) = 5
